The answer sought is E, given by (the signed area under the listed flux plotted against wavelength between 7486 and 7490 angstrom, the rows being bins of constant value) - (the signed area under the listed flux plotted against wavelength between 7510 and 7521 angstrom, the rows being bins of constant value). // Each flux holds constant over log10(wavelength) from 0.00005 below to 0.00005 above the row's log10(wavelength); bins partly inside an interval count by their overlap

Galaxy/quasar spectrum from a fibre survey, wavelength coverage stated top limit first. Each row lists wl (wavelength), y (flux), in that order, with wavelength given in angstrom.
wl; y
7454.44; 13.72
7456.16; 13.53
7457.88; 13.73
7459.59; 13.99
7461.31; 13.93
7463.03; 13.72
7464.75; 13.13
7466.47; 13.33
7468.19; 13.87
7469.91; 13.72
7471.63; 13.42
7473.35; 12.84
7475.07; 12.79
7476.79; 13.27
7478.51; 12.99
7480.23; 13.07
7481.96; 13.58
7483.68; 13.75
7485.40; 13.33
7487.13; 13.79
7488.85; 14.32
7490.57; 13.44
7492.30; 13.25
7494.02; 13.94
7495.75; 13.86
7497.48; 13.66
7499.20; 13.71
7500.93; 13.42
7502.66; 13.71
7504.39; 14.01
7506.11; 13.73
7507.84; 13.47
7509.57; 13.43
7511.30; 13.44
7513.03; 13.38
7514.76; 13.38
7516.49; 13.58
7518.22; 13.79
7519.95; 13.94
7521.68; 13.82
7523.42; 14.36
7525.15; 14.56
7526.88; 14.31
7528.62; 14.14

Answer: -94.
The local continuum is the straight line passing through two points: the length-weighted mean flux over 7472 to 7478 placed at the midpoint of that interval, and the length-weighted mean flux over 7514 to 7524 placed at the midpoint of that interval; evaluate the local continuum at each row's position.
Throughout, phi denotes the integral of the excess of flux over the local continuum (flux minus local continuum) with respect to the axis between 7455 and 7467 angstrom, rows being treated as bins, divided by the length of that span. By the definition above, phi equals 0.87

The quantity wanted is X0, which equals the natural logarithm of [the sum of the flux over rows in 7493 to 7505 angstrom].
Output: 4.57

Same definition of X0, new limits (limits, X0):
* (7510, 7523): 4.56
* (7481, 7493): 4.56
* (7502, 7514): 4.56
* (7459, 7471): 4.56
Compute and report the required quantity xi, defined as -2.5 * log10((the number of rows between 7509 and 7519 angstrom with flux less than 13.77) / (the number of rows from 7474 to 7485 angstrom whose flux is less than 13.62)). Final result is 0.0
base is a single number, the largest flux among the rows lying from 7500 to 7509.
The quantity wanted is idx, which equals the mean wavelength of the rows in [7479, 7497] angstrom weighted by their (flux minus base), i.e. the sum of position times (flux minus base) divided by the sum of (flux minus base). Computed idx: 7486.2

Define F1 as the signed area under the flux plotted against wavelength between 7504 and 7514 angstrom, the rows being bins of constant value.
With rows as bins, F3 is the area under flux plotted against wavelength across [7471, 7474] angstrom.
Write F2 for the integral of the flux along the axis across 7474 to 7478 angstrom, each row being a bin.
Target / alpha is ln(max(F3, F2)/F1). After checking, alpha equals -1.0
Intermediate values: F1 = 136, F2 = 52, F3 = 39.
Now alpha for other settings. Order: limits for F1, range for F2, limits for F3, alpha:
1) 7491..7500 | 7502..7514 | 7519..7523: 0.3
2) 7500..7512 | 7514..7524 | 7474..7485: -0.1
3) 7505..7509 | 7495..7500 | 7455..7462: 0.6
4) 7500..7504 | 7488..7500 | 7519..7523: 1.1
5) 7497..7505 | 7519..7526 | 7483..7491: 0.0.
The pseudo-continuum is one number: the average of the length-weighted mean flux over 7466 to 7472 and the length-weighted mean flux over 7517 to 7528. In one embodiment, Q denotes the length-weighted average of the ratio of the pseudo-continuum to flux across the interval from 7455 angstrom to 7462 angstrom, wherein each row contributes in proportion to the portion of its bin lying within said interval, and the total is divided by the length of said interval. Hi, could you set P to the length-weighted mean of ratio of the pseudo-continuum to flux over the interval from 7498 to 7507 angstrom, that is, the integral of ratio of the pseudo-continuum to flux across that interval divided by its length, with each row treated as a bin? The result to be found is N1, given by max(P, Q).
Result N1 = 1.01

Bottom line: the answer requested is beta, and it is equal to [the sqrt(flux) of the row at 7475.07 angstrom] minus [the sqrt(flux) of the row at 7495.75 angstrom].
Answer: -0.15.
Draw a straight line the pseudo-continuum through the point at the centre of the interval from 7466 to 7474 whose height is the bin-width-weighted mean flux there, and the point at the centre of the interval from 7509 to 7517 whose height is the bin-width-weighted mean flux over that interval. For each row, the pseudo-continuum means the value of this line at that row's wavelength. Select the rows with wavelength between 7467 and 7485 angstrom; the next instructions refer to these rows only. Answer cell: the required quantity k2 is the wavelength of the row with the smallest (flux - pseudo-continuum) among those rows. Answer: 7475.07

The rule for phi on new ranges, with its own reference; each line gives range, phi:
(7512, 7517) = -0.28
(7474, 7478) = -0.02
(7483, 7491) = 0.51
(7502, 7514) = -0.01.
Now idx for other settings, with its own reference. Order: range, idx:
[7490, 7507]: 7496.9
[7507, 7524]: 7512.0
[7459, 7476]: 7470.2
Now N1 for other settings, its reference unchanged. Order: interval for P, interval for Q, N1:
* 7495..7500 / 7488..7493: 1.01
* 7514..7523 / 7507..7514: 1.03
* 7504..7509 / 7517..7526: 1.01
